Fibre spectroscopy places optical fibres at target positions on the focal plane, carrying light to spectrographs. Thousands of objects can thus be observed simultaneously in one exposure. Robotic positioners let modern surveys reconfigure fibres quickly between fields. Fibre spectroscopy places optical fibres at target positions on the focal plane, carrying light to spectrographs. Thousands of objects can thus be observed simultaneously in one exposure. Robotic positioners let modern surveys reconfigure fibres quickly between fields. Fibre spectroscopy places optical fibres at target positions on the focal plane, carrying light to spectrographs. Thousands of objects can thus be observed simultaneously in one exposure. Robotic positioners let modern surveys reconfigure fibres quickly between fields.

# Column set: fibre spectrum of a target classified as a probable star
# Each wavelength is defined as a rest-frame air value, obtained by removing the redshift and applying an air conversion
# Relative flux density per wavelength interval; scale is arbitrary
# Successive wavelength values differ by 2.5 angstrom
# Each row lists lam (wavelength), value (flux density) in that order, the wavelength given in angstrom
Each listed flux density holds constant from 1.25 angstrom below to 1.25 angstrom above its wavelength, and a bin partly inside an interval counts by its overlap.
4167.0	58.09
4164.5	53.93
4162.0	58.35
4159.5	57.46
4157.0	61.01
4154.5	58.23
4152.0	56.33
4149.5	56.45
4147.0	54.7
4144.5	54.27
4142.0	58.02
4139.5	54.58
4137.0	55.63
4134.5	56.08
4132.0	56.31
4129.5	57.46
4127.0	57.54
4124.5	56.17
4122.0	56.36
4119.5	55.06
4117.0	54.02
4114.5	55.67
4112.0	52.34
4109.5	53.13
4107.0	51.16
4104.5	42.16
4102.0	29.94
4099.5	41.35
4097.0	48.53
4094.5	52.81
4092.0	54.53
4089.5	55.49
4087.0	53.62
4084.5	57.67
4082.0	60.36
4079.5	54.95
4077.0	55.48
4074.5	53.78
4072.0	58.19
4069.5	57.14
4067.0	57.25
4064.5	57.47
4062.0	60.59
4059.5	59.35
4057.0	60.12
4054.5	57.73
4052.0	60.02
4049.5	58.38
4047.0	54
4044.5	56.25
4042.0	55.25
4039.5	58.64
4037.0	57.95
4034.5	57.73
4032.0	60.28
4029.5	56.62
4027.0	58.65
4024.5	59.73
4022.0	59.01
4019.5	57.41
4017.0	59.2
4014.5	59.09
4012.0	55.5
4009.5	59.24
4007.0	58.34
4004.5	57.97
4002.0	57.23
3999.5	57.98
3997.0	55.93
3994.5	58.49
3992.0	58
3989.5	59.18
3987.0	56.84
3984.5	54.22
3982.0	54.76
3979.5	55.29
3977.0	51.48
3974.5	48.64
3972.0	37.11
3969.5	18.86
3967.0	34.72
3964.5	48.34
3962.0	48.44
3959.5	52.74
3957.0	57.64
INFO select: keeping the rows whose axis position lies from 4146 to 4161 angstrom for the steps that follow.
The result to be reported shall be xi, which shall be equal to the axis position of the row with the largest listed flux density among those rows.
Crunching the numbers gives 4157.0 angstrom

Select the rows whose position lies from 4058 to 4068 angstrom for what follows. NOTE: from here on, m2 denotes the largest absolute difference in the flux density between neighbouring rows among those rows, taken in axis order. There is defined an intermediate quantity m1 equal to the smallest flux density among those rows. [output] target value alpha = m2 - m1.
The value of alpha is -54.1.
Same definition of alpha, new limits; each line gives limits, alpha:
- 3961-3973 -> -0.6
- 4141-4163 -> -50.5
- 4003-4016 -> -51.8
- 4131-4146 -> -50.5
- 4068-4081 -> -49.4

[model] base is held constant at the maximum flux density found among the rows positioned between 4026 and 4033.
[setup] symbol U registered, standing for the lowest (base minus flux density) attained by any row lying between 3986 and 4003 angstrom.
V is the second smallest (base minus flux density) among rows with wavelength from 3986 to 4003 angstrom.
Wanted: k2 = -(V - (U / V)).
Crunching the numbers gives -1.2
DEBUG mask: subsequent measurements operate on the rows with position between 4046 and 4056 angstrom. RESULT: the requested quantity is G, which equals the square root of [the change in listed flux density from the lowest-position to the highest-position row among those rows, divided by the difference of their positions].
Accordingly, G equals 0.71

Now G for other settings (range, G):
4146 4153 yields 0.57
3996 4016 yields 0.42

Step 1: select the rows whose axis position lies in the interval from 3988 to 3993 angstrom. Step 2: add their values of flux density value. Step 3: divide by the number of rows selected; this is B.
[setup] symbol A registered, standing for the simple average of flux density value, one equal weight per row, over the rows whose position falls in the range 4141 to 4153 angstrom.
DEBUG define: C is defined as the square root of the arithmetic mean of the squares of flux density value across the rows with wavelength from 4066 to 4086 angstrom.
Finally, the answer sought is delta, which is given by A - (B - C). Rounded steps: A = 56.0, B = 59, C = 57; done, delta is 54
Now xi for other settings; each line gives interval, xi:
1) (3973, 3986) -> 3979.5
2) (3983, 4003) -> 3989.5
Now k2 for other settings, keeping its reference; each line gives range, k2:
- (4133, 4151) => -3.2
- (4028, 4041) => -1.6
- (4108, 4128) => -3.2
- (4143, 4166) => -2.3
